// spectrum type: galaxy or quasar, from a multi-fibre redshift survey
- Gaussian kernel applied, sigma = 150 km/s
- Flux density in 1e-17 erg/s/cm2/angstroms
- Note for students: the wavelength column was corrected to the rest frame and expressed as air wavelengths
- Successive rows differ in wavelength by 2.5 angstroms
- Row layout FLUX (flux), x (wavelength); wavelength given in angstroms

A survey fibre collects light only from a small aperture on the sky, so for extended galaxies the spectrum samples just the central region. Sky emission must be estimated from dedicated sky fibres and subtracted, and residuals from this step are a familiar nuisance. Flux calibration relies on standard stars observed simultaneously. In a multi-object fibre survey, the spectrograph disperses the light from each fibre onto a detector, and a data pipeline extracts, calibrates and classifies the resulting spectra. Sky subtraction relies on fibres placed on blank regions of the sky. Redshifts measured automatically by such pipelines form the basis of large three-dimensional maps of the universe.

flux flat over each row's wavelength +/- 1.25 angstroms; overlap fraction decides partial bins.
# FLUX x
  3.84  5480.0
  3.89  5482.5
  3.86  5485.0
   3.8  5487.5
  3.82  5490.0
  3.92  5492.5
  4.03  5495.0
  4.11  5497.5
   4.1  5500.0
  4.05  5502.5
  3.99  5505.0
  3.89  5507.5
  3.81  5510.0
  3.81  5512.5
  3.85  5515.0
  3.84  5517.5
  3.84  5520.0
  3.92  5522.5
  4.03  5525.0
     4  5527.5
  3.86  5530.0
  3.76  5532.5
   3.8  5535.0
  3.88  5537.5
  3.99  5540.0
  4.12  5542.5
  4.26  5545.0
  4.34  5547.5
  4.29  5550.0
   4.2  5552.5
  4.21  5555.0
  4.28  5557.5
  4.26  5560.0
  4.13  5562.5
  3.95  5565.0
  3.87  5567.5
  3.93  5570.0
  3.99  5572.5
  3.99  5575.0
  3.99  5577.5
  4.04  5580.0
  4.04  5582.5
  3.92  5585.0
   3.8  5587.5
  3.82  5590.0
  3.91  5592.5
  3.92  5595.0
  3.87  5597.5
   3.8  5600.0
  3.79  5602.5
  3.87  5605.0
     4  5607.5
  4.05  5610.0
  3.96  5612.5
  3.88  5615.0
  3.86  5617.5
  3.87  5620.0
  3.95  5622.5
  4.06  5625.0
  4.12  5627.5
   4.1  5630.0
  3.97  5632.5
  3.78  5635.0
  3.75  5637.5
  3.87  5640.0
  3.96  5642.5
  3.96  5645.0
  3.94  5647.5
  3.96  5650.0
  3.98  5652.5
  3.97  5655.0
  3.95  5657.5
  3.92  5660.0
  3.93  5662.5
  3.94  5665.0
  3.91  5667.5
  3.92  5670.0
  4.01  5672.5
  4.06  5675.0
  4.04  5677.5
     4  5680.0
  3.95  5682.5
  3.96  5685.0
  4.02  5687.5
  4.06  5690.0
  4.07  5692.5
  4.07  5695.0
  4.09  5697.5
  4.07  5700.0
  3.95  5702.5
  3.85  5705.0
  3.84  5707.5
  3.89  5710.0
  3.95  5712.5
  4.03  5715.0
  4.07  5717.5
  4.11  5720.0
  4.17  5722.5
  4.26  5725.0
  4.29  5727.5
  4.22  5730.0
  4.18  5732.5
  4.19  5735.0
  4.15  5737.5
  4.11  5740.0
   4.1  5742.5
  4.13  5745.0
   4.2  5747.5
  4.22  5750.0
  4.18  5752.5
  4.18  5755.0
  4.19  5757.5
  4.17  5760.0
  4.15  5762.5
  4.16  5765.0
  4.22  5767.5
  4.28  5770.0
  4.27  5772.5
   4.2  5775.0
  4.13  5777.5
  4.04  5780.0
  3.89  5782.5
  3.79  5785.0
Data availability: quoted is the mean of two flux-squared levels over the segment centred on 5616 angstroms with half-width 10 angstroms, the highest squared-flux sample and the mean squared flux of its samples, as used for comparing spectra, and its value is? 16.1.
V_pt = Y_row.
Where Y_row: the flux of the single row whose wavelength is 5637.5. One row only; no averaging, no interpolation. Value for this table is 3.75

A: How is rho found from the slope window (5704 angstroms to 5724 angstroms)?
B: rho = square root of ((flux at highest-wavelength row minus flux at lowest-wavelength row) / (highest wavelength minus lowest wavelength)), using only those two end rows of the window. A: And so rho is 0.135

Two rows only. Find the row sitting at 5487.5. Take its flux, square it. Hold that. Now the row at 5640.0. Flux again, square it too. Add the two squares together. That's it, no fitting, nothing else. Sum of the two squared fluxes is 29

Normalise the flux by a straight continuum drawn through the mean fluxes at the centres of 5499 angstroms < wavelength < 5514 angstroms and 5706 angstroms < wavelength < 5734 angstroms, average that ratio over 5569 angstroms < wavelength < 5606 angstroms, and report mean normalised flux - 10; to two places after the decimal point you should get -9.02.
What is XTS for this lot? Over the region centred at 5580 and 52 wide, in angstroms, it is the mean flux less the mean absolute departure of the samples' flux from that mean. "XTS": 3.86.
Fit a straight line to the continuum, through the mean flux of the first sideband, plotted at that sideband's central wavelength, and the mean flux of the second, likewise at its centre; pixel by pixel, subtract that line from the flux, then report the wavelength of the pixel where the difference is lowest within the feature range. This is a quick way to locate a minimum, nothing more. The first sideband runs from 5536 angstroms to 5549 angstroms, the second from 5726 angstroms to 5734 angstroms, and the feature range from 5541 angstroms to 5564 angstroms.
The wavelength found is 5562.5 angstroms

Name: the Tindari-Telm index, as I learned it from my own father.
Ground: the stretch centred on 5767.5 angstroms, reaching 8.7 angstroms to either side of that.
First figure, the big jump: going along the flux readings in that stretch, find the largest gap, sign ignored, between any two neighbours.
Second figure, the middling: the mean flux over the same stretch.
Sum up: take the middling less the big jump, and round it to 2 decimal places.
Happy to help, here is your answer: 4.14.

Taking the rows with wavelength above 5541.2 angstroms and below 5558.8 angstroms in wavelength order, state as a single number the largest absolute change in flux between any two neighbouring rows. 0.140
